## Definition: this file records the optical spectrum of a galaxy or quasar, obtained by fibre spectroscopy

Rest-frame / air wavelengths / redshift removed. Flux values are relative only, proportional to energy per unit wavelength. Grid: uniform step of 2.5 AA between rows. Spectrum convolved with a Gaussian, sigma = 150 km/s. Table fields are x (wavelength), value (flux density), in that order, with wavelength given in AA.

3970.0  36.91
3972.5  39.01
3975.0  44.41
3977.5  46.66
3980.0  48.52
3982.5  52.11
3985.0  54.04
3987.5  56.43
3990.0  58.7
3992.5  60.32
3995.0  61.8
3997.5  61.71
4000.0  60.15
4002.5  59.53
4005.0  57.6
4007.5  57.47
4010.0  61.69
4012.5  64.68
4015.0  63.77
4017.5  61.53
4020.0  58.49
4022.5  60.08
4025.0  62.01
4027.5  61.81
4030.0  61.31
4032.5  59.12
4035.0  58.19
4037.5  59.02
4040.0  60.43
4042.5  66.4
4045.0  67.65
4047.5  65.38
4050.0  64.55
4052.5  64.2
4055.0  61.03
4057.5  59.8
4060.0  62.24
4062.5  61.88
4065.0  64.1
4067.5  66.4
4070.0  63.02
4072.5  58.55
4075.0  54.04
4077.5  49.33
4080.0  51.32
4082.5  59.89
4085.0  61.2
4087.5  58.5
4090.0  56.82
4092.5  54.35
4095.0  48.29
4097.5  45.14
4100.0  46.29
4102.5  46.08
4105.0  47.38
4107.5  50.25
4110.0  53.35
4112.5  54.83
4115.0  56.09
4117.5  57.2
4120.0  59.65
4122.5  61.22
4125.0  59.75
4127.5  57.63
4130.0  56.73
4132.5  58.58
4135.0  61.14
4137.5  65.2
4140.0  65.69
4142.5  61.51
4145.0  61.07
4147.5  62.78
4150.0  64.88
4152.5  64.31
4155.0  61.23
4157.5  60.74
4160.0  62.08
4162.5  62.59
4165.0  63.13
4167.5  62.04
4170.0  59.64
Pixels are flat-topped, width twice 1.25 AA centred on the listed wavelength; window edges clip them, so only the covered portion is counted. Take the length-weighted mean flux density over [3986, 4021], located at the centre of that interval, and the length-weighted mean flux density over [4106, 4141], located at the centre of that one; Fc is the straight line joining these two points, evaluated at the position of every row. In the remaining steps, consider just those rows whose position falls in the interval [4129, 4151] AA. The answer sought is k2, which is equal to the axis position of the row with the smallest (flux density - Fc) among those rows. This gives 4130.0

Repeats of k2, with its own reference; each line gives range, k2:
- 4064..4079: 4077.5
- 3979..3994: 3980.0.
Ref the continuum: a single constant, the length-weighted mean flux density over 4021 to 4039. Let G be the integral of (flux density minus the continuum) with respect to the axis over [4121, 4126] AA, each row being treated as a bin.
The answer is 1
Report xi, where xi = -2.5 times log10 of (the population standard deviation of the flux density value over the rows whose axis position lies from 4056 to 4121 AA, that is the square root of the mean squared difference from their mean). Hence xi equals -1.95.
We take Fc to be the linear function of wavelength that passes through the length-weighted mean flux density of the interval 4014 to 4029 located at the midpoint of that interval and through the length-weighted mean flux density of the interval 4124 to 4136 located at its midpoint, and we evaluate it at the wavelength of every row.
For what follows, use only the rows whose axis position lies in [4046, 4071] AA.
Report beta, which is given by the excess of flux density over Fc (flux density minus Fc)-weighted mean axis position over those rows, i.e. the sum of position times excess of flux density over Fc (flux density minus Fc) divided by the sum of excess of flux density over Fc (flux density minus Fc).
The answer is 4059.0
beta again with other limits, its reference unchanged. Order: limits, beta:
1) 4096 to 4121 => 4103.9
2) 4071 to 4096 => 4084.3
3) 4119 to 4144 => 4137.2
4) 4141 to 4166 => 4154.2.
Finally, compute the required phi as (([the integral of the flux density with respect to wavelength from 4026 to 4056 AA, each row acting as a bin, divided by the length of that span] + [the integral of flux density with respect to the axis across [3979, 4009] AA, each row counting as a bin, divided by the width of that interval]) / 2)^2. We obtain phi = 3594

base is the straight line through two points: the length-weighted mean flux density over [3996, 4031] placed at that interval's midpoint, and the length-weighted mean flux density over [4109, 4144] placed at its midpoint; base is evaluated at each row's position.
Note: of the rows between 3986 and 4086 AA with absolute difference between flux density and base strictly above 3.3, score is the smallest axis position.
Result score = 3987.5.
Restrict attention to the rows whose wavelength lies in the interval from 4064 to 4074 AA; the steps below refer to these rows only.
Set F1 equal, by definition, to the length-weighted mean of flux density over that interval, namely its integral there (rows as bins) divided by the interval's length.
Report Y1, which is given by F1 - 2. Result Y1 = 60.8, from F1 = 62.8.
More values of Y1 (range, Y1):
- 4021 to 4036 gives 58.4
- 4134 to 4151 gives 61.2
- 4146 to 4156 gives 61.3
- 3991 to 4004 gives 58.6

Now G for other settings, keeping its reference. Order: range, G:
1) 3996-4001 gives 4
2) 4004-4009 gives -12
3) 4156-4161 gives 6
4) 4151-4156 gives 14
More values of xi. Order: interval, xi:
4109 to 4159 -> -1.33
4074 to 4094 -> -1.48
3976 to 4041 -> -1.56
